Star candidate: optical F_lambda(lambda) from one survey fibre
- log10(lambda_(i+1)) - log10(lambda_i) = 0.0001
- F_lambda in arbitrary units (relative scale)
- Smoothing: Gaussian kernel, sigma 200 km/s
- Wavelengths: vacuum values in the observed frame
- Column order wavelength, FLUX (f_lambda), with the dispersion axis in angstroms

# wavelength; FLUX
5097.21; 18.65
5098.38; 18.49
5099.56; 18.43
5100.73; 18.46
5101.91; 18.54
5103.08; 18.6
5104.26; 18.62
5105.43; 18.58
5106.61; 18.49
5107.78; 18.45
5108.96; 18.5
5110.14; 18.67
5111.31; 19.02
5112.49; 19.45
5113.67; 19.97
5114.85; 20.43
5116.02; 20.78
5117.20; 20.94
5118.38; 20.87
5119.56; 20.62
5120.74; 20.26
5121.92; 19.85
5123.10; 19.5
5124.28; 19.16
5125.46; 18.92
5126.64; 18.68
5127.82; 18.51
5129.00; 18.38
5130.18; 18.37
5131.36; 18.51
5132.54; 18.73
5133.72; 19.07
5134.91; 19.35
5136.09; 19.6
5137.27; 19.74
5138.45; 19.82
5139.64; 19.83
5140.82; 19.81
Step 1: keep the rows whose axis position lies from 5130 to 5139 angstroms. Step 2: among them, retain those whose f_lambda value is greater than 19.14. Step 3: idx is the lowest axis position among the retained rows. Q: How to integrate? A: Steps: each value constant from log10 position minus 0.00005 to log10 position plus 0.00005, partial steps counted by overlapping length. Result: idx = 5134.91 angstroms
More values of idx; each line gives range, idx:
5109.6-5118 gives 5112.49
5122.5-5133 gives 5123.10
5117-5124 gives 5117.20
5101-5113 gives 5112.49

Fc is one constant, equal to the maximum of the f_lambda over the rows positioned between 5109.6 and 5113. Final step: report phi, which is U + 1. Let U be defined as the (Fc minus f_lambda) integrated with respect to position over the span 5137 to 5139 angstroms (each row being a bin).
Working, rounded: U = -0.7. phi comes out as 0.3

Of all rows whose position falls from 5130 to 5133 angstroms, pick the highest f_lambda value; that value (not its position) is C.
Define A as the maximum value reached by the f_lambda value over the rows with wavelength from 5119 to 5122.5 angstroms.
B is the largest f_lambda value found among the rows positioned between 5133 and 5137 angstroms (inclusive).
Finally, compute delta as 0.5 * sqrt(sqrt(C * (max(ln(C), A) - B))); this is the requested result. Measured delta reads 1.0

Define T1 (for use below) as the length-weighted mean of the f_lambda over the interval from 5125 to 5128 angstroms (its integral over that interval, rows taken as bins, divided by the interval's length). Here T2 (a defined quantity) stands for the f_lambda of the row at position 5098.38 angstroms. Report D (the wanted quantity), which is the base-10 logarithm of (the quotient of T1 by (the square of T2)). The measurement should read -1.26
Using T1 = 18.7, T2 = 18.49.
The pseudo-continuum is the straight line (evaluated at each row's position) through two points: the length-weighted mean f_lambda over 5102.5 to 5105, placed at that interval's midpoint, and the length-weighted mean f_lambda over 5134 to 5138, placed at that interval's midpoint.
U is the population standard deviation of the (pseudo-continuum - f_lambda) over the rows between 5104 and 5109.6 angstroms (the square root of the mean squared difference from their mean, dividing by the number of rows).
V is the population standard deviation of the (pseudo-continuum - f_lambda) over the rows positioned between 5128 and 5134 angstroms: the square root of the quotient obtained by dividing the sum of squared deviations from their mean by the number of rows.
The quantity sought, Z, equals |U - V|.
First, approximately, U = 0.11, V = 0.22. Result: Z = 0.11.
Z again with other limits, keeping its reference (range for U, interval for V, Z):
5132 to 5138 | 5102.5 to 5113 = 0.06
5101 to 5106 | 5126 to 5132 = 0.11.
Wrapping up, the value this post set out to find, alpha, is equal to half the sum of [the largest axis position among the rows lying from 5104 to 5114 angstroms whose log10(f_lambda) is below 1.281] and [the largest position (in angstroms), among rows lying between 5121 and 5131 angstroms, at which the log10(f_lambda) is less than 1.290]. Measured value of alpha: 5120.7 angstroms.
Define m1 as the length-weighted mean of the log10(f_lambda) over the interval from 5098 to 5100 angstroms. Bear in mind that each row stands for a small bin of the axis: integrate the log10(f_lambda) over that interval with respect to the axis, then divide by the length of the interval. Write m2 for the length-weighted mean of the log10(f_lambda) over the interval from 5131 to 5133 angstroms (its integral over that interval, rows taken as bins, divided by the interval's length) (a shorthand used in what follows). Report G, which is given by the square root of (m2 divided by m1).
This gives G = 1.00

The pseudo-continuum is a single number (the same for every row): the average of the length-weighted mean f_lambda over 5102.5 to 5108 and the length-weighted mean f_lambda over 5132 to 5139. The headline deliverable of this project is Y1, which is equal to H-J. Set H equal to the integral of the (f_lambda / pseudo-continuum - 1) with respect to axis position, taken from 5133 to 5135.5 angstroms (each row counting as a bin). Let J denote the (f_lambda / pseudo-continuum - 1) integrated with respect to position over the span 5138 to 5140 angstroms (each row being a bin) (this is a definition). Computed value -0.1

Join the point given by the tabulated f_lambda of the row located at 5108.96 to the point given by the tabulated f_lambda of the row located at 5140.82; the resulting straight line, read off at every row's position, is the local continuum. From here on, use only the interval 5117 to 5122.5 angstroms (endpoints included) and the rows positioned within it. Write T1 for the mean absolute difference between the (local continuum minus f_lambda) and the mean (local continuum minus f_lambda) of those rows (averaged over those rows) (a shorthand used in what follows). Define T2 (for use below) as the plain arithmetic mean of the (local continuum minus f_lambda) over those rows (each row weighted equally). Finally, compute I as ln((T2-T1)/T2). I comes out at 0.2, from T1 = 0.42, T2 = -1.6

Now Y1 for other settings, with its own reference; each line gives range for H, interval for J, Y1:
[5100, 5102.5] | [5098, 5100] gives 0.0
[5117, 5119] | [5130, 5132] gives 0.3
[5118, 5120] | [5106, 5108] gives 0.2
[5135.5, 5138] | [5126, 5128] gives 0.1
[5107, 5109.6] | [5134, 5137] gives -0.1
